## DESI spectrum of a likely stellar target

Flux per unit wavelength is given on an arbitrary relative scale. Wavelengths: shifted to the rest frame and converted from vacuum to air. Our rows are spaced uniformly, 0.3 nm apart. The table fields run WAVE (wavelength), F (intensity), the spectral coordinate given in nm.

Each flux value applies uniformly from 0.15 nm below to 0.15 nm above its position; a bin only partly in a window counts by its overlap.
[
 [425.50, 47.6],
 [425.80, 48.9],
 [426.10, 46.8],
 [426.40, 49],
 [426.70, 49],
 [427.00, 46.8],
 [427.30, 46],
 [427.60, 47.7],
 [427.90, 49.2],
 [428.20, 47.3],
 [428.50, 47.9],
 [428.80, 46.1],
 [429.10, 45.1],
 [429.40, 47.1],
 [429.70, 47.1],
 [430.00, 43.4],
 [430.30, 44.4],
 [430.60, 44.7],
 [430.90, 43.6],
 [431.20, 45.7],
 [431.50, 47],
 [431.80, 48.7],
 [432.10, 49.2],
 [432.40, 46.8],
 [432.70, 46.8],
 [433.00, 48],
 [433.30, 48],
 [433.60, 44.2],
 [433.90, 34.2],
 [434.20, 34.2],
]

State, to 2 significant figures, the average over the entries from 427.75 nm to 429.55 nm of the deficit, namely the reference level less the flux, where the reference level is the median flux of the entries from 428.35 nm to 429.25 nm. -1.0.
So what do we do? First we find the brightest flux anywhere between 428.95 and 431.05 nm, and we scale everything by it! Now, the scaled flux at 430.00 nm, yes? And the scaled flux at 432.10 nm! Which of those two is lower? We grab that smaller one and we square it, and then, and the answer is 0.85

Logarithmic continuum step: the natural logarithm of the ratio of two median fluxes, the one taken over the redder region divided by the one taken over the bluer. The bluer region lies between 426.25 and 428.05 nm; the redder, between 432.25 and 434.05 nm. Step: -0.03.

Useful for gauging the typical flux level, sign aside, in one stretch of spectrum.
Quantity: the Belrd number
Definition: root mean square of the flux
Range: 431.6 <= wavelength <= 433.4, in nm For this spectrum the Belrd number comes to 47.9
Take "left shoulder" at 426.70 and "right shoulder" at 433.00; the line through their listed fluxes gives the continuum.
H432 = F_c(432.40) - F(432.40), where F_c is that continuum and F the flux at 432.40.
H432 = 1.3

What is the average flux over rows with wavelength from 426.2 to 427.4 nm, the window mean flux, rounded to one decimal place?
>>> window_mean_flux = 47.7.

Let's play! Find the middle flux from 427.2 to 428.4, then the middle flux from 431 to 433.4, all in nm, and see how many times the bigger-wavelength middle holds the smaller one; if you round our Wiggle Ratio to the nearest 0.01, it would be 1.00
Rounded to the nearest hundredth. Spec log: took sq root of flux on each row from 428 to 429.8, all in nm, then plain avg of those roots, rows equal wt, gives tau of 6.84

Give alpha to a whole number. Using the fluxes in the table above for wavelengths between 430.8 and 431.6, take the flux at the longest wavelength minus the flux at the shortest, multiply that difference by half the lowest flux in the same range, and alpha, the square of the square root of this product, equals 74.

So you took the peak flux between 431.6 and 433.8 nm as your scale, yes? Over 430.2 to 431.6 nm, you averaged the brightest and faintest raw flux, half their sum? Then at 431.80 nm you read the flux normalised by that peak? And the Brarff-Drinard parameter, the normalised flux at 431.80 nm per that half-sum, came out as 0.0219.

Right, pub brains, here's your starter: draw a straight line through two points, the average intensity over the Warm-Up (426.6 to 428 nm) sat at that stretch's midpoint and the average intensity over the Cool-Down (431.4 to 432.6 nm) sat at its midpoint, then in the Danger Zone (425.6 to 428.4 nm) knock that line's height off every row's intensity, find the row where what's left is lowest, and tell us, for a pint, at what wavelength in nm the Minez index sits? 427.30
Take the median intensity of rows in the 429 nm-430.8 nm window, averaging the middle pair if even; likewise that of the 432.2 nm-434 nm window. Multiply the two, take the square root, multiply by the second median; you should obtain 2145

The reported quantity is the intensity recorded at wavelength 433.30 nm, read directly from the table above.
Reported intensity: 48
